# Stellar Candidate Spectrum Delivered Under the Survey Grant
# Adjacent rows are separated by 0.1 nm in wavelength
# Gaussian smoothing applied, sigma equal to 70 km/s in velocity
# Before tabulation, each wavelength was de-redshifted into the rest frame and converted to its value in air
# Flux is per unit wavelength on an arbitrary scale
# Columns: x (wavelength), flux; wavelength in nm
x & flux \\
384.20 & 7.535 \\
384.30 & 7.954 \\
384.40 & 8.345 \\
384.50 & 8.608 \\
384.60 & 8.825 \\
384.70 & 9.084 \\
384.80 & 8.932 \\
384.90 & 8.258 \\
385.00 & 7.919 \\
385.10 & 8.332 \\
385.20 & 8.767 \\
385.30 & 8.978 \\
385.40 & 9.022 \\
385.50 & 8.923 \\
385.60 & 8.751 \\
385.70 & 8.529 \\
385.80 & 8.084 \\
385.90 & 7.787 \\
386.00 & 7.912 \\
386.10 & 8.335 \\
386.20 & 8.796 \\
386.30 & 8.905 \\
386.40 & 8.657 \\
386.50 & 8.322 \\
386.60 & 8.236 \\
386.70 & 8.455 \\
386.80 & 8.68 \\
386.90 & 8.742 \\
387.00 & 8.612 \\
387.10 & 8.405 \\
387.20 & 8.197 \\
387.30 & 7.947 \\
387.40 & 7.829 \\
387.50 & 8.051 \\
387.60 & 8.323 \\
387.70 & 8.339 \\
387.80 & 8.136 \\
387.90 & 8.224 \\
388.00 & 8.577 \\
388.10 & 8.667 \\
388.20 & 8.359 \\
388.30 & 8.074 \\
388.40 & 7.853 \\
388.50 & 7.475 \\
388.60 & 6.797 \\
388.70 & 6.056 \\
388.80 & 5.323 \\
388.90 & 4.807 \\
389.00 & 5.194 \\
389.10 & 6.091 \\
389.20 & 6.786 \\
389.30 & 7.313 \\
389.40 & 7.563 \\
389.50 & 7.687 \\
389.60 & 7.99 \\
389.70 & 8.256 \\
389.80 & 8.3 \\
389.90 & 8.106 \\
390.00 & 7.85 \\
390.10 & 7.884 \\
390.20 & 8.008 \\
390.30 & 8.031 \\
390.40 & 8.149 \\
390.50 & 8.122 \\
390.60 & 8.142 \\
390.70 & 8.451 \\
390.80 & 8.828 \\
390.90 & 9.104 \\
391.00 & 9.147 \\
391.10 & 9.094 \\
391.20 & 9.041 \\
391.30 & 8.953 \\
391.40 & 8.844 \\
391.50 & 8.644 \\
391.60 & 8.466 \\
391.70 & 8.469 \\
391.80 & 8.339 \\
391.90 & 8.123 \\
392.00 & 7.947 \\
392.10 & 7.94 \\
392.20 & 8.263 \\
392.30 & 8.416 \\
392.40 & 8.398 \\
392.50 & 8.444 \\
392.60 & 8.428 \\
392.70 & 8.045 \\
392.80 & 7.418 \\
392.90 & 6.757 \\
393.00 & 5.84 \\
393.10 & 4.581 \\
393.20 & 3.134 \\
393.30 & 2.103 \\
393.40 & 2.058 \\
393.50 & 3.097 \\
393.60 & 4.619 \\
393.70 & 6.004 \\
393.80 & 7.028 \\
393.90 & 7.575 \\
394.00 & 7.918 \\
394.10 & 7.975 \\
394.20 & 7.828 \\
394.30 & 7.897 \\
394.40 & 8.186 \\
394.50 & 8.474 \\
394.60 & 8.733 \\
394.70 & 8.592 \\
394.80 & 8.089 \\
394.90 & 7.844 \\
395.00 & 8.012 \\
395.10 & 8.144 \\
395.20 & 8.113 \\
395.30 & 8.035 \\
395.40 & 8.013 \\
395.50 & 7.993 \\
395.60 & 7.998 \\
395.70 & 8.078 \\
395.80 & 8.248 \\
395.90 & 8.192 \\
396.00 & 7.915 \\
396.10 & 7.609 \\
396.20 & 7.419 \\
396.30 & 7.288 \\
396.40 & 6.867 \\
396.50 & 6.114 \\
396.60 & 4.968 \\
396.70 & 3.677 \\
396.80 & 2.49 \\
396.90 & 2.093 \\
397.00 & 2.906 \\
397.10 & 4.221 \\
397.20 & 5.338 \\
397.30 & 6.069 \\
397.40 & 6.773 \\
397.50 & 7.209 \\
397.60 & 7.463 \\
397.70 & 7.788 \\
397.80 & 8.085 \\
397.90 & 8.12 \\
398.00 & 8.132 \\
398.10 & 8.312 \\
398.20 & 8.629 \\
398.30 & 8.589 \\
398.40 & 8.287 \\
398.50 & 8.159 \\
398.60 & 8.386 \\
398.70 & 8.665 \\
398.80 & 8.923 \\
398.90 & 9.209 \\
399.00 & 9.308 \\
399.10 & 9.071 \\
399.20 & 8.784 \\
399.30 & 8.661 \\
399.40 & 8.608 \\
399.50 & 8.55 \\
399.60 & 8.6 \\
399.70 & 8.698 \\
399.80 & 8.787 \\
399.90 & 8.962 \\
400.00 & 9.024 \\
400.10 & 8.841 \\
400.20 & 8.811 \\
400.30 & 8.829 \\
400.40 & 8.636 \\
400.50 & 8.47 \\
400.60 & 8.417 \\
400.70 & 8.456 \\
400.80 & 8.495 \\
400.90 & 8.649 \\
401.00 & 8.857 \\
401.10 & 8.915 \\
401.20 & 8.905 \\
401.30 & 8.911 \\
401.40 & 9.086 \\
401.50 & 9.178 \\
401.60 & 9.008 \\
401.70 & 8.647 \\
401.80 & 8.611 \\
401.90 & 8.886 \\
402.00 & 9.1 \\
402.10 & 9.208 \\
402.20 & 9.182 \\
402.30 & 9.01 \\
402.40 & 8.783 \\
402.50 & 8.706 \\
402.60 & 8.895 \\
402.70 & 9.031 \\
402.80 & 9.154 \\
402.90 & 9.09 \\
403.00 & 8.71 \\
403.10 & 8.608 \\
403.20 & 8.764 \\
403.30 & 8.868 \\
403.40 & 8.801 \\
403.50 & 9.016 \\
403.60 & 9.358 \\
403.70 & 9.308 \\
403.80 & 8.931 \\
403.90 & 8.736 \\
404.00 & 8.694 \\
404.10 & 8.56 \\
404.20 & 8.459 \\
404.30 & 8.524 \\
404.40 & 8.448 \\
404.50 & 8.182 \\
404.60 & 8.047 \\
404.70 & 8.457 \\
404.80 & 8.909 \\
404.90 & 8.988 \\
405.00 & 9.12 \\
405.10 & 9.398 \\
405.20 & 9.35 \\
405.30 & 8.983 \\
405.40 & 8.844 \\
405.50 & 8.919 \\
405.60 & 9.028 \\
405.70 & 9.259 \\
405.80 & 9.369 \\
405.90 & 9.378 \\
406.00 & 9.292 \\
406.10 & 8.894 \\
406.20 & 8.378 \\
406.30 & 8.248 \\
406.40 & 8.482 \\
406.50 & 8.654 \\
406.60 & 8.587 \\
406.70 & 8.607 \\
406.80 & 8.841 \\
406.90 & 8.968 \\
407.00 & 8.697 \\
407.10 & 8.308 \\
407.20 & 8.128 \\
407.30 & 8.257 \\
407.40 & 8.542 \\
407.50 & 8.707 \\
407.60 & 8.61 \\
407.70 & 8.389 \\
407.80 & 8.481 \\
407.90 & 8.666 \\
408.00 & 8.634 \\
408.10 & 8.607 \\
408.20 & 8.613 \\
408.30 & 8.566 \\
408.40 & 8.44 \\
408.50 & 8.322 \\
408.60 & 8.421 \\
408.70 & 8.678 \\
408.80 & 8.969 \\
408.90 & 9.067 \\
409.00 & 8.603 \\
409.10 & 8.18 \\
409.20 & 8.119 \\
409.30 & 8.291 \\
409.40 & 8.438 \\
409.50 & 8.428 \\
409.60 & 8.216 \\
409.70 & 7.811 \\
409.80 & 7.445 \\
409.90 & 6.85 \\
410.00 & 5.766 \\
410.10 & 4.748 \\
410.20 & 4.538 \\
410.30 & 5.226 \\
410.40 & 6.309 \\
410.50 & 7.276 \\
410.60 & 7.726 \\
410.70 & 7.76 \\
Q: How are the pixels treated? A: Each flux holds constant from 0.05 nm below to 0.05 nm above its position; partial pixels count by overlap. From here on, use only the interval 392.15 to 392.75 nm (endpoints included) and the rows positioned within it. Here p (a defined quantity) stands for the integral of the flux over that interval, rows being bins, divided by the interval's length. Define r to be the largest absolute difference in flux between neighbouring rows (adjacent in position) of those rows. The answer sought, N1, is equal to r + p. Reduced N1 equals 8.7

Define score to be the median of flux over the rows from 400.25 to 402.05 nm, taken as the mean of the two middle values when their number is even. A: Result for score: 8.84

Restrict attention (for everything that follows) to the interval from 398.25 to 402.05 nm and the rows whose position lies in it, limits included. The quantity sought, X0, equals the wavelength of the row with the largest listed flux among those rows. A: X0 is 399.00 nm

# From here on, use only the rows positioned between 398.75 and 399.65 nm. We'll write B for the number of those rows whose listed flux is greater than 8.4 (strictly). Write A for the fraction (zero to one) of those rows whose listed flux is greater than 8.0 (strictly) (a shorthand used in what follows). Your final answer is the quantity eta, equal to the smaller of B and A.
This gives 1.0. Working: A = 1.0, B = 9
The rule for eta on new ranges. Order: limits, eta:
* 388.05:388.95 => 0.3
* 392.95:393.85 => 0.0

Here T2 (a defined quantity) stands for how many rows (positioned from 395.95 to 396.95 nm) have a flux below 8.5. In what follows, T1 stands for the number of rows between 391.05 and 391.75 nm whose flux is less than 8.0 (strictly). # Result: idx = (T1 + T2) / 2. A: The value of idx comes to 5.00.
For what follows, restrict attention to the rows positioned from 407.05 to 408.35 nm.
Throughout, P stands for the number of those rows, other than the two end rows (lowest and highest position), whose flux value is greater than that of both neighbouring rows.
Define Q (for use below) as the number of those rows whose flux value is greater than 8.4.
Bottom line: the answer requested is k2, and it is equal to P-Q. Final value -6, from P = 3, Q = 9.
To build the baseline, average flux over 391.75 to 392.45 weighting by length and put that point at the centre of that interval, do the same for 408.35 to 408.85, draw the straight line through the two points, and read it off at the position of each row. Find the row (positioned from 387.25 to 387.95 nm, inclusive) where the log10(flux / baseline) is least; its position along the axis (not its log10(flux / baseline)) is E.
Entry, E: 387.40 nm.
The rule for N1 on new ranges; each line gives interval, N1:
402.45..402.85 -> 9.1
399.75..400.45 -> 9.0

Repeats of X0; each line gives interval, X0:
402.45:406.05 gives 405.10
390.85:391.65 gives 391.00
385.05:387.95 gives 385.40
